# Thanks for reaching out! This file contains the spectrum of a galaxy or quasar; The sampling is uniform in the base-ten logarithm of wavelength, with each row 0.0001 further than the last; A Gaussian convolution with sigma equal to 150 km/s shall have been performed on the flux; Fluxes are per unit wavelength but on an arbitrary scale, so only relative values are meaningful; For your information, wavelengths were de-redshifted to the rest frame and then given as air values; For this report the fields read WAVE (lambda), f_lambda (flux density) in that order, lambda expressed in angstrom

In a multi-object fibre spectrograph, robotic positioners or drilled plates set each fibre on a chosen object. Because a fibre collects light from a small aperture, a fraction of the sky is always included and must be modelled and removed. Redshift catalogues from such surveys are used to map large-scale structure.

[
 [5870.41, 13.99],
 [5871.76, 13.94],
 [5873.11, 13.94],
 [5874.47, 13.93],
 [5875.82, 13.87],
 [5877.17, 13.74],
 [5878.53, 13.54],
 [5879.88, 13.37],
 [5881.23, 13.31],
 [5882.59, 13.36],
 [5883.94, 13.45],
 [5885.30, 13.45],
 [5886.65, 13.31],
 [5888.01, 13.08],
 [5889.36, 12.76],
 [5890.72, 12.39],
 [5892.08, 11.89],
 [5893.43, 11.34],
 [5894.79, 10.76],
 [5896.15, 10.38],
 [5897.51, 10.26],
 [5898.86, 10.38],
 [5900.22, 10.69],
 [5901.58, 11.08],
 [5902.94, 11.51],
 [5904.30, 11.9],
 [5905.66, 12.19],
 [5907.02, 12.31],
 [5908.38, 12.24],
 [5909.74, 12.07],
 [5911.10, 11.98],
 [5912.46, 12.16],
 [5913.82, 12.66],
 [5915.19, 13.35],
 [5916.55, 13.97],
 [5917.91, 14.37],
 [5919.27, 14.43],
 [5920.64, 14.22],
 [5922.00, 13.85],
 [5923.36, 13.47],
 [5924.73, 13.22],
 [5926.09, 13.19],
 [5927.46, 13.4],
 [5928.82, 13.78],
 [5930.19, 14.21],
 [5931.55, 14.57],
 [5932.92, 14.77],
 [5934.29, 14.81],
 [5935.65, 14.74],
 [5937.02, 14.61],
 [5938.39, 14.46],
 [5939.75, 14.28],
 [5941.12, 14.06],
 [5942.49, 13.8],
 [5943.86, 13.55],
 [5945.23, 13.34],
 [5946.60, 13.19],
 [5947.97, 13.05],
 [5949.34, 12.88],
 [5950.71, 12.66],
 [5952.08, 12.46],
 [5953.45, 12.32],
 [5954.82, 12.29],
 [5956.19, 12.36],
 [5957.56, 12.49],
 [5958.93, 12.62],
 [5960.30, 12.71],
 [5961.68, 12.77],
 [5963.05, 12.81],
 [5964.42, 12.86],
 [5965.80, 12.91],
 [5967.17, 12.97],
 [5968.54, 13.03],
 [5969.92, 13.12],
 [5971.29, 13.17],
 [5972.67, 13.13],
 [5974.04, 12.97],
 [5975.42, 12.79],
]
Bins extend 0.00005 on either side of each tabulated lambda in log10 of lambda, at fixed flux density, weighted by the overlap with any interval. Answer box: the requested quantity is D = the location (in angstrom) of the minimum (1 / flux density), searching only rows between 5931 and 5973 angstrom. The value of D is 5934.29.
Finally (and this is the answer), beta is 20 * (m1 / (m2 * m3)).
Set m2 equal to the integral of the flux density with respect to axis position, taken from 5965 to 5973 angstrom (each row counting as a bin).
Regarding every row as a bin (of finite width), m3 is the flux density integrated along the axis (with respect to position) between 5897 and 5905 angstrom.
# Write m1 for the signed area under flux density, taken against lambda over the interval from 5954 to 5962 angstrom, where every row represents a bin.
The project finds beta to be 0.218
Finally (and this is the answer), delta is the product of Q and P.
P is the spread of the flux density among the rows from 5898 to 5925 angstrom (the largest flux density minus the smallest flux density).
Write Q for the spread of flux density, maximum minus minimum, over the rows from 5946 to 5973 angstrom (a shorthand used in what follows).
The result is 4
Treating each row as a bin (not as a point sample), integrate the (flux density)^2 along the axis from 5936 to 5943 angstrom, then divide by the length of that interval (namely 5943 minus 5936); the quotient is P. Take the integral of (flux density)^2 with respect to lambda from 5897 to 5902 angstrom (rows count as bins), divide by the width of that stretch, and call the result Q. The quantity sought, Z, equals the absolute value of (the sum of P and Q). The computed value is 316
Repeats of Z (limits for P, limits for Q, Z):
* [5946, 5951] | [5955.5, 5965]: 328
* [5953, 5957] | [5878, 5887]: 332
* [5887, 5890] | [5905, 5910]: 317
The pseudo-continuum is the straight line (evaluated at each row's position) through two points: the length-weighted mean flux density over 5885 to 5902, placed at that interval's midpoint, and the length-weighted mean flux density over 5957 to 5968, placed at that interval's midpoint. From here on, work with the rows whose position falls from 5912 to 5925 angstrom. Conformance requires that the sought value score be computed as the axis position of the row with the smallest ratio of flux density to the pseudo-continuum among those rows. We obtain 5912.46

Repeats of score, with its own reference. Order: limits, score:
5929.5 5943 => 5942.49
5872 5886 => 5881.23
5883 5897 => 5896.15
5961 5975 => 5974.04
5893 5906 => 5897.51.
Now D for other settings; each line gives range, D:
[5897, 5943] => 5934.29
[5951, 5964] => 5963.05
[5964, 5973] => 5971.29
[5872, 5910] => 5873.11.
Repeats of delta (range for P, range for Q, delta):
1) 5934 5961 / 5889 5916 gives 8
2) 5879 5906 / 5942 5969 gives 5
